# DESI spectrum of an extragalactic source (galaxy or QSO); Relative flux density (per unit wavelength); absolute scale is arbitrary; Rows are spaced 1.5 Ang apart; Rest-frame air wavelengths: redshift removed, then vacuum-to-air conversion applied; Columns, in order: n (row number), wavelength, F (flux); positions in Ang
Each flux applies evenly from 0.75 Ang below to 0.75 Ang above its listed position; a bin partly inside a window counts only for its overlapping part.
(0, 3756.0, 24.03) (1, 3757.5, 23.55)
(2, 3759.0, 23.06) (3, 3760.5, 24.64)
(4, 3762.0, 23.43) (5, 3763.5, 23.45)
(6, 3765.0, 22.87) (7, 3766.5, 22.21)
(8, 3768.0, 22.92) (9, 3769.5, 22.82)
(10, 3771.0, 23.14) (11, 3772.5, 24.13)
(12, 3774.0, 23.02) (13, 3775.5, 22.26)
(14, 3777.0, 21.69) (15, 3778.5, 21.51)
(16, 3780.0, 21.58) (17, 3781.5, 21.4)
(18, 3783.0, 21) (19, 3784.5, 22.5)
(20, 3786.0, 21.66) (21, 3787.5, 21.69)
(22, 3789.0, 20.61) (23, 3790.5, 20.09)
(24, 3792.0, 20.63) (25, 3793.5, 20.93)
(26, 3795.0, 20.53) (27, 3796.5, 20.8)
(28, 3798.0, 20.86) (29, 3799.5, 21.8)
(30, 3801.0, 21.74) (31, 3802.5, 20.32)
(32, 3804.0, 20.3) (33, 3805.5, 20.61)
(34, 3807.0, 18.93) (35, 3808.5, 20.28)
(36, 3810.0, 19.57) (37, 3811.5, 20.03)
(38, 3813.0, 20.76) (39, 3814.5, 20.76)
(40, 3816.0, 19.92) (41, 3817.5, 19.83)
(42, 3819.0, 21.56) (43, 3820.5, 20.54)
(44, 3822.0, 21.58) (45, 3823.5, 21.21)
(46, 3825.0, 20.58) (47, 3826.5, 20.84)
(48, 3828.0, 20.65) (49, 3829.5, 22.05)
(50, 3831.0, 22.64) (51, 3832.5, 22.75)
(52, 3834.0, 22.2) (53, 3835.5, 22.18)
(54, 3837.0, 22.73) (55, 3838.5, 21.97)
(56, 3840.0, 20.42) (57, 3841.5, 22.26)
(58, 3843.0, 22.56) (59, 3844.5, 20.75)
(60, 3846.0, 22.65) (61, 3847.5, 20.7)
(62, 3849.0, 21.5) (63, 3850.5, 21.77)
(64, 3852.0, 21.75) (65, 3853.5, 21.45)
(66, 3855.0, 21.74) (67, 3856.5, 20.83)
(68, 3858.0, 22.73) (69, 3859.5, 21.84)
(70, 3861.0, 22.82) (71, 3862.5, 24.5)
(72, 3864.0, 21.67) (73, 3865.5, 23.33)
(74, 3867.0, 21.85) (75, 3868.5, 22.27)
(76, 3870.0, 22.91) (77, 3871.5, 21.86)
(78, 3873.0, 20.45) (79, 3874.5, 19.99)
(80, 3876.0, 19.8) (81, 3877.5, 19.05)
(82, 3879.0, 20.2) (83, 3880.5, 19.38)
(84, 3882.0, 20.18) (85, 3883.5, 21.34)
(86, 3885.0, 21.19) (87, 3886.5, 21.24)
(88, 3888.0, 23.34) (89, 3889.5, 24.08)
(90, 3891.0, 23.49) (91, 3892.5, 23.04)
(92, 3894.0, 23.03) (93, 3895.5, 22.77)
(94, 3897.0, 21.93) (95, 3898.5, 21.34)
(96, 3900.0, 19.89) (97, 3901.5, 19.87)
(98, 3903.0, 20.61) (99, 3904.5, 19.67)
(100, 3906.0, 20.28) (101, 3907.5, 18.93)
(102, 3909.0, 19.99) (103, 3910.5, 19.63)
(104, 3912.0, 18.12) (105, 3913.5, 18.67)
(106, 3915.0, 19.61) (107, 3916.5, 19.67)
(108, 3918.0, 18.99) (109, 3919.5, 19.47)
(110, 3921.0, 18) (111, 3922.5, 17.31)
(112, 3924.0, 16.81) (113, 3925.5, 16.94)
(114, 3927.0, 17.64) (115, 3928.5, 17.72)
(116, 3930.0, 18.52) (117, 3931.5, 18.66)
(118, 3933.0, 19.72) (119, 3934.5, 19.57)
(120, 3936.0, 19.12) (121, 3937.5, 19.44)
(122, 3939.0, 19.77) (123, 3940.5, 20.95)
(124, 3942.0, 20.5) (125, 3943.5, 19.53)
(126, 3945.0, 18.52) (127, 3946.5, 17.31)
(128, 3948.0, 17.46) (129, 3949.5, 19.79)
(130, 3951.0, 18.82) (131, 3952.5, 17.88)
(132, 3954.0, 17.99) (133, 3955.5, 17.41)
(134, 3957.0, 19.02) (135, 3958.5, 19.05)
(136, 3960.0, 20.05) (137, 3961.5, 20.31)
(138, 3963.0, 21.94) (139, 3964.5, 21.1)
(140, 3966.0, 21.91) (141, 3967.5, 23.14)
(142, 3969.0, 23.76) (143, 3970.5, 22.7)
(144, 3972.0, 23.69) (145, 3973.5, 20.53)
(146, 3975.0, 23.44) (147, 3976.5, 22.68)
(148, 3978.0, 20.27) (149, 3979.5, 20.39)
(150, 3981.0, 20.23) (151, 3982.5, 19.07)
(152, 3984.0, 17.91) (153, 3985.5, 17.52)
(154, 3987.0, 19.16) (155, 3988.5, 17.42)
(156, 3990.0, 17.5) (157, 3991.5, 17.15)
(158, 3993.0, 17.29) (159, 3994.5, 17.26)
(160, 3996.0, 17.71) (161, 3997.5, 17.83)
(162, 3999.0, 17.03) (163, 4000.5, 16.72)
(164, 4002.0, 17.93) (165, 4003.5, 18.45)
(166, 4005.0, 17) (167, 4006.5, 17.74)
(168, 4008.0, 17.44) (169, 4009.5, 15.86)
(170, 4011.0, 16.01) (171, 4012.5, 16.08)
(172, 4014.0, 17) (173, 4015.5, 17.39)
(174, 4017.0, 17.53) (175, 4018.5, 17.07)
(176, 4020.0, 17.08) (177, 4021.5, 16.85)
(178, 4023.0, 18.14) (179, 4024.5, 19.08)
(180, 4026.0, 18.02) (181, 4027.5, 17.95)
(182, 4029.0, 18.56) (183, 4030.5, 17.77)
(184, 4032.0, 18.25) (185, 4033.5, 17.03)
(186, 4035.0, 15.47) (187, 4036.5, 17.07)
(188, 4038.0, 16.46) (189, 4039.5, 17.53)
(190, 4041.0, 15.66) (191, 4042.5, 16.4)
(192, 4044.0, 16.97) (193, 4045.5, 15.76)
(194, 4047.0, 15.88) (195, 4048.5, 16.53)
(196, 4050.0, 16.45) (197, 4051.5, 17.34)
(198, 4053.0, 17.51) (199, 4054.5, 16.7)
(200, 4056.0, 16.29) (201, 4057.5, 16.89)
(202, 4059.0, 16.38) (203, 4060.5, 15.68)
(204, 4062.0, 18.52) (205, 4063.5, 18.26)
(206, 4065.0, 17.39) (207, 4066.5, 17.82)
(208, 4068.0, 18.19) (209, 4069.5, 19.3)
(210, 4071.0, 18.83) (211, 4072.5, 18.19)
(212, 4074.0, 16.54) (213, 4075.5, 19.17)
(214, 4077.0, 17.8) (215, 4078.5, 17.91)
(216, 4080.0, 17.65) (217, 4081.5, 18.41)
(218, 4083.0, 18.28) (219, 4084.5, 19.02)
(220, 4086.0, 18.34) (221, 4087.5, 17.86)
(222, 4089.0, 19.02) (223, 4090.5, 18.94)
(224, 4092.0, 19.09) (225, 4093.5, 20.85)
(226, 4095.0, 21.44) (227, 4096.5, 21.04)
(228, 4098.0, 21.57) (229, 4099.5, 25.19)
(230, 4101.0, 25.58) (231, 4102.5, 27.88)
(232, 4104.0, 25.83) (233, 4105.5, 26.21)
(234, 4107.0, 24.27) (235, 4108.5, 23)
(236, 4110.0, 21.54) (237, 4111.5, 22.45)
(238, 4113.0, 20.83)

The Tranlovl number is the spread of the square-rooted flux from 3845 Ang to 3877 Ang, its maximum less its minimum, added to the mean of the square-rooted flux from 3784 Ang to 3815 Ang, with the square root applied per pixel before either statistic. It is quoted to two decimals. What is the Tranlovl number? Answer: 5.05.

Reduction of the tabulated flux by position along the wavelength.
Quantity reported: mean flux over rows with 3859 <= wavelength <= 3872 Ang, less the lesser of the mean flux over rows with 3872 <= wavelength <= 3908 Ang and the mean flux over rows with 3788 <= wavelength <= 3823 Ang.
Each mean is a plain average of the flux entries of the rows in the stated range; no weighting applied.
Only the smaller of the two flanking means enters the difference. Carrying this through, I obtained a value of 2.0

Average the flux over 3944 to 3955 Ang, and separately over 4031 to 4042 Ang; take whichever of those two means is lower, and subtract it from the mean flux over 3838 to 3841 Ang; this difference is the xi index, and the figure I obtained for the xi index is 4.4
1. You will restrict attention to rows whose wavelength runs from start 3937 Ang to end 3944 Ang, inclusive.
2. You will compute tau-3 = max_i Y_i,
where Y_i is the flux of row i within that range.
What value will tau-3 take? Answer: 20.95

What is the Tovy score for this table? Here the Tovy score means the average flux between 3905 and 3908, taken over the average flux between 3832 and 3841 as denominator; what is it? 0.89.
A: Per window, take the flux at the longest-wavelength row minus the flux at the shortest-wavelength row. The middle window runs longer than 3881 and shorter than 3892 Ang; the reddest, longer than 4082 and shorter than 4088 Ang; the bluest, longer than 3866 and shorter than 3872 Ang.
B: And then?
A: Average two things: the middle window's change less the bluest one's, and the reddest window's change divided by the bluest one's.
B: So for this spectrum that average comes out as -19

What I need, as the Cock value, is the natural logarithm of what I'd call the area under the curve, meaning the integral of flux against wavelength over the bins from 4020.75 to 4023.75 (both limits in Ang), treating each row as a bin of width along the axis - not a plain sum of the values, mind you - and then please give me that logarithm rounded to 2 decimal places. 3.96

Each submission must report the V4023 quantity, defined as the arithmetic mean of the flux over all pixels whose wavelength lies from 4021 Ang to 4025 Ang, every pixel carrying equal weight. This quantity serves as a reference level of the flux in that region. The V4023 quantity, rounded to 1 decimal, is 18.0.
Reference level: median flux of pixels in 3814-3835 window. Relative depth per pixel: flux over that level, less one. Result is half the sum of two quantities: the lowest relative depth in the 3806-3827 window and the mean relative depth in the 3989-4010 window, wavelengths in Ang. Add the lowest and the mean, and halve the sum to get -0.14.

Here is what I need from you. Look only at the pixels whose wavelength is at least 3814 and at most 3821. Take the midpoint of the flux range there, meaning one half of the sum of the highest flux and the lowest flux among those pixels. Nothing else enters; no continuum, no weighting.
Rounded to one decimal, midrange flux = 20.7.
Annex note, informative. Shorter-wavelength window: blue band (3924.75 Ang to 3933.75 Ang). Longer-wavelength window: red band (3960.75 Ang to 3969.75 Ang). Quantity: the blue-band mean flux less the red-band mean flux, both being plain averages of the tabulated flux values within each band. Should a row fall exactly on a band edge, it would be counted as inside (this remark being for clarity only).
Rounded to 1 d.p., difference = -3.8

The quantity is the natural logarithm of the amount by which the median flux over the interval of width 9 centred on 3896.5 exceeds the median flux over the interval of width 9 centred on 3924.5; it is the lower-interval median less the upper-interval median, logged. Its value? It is 1.6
